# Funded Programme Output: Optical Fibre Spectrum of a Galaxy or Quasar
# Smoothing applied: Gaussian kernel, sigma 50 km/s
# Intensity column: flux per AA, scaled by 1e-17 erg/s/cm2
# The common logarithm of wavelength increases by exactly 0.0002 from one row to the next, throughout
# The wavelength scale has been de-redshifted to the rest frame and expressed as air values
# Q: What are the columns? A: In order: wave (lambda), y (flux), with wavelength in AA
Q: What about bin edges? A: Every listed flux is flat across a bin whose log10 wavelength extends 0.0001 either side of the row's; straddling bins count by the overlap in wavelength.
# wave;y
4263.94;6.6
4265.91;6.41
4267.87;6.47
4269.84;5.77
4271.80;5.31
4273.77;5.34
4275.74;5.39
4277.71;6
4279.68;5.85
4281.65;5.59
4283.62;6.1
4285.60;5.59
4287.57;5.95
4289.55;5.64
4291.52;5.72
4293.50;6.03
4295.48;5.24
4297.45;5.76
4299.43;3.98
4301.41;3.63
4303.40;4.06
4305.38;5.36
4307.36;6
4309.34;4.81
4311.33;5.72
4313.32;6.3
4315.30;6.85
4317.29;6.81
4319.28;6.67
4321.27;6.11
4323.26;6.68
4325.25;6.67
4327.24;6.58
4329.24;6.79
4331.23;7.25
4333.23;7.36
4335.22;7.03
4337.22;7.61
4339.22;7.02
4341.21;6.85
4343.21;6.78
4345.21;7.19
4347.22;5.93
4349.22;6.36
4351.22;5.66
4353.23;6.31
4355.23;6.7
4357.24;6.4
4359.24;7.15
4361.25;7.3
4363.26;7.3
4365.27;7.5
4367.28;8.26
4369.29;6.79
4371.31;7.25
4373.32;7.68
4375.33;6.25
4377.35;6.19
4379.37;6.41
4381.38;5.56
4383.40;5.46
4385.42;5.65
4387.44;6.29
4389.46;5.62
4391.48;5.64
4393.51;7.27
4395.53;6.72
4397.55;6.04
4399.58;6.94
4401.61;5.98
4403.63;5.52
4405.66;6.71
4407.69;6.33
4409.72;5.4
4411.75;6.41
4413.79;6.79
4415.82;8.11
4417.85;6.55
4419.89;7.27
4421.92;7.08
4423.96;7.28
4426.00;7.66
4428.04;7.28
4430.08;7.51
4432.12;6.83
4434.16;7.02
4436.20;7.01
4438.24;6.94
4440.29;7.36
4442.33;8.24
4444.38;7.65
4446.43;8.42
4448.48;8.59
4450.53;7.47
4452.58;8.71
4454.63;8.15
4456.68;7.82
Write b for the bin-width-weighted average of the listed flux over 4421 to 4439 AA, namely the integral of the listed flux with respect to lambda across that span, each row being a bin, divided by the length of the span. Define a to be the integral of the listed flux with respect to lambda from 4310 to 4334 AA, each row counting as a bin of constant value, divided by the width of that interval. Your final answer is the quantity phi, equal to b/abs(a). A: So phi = 1.09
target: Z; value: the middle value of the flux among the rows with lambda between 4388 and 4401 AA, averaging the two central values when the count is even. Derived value 6.4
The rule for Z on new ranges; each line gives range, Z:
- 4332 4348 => 7.0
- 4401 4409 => 6.2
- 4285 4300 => 5.7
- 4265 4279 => 5.8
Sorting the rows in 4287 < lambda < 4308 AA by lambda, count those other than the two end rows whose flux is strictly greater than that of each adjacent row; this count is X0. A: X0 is 2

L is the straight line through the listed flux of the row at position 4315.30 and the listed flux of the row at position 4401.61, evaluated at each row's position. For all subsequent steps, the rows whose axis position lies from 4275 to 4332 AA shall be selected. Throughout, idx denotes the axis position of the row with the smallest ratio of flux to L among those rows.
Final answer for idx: 4301.41 AA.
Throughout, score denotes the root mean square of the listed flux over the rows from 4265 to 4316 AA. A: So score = 5.62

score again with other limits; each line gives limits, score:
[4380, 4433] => 6.58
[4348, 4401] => 6.61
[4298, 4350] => 6.33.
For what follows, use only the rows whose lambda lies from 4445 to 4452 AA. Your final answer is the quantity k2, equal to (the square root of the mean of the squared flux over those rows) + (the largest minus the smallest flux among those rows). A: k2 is 9.3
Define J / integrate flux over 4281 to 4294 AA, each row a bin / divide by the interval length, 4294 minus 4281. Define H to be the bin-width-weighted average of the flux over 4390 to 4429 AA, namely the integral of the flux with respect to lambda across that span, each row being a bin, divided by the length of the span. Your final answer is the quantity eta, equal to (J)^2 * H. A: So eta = 224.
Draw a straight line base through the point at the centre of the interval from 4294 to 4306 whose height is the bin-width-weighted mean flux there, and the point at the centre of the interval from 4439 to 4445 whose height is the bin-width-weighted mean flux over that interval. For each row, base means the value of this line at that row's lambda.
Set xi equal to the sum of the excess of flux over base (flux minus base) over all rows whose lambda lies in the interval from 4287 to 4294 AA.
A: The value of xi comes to 5.3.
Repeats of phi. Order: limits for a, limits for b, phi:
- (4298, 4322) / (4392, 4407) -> 1.16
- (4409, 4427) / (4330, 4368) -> 0.99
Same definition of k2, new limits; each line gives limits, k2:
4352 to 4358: 6.9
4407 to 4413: 7.1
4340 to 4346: 7.4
